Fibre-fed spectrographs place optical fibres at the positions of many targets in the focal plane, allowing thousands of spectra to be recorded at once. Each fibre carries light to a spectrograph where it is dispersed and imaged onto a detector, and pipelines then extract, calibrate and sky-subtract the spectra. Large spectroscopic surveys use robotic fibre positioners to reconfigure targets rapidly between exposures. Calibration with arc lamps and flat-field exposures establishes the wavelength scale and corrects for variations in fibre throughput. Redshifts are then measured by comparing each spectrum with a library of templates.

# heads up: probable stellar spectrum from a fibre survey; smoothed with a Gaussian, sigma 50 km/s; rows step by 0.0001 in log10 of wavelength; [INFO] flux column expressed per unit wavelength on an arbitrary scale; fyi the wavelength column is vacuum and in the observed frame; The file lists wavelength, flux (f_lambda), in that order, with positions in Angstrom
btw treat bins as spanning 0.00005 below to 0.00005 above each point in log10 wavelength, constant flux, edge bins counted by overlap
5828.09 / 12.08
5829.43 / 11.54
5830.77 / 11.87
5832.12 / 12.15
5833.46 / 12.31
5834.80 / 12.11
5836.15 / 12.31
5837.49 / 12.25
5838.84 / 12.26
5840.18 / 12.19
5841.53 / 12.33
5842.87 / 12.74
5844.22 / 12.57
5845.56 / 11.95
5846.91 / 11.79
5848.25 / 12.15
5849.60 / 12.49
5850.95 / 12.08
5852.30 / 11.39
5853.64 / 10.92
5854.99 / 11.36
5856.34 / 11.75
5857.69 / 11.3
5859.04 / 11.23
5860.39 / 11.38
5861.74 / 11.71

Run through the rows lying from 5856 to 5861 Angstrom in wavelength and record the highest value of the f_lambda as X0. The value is 11.75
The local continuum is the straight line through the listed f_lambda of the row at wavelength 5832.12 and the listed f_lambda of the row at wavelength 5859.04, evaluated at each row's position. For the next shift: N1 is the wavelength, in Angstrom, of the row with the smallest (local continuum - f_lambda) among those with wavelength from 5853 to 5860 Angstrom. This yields 5856.34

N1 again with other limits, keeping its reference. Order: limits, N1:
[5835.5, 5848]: 5842.87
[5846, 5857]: 5849.60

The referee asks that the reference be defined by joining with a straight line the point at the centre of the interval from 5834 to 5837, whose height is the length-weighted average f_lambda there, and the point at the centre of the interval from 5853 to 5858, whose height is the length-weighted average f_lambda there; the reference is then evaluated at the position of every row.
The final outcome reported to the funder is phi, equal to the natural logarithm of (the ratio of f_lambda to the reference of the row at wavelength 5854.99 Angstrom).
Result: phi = 0.001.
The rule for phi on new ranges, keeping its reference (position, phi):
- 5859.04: 0.006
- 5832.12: -0.018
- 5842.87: 0.069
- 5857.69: 0.006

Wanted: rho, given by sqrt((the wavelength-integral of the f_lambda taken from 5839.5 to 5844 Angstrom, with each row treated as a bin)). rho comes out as 7.48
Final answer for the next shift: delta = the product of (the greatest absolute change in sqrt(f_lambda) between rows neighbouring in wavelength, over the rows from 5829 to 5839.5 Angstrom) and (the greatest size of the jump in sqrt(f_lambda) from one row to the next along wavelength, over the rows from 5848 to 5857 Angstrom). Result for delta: 0.0049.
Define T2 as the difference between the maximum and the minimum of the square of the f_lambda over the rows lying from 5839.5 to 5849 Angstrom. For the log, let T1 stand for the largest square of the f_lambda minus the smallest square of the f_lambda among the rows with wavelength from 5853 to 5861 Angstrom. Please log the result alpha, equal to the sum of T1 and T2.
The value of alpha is 42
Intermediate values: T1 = 19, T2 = 23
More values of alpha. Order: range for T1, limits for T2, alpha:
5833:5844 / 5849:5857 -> 52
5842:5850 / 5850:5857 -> 50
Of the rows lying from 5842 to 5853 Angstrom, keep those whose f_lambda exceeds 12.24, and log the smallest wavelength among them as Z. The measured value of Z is 5842.87 Angstrom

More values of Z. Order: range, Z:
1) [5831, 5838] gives 5833.46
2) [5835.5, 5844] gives 5836.15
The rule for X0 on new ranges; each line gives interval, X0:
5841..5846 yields 12.74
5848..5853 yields 12.49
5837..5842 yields 12.33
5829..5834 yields 12.31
